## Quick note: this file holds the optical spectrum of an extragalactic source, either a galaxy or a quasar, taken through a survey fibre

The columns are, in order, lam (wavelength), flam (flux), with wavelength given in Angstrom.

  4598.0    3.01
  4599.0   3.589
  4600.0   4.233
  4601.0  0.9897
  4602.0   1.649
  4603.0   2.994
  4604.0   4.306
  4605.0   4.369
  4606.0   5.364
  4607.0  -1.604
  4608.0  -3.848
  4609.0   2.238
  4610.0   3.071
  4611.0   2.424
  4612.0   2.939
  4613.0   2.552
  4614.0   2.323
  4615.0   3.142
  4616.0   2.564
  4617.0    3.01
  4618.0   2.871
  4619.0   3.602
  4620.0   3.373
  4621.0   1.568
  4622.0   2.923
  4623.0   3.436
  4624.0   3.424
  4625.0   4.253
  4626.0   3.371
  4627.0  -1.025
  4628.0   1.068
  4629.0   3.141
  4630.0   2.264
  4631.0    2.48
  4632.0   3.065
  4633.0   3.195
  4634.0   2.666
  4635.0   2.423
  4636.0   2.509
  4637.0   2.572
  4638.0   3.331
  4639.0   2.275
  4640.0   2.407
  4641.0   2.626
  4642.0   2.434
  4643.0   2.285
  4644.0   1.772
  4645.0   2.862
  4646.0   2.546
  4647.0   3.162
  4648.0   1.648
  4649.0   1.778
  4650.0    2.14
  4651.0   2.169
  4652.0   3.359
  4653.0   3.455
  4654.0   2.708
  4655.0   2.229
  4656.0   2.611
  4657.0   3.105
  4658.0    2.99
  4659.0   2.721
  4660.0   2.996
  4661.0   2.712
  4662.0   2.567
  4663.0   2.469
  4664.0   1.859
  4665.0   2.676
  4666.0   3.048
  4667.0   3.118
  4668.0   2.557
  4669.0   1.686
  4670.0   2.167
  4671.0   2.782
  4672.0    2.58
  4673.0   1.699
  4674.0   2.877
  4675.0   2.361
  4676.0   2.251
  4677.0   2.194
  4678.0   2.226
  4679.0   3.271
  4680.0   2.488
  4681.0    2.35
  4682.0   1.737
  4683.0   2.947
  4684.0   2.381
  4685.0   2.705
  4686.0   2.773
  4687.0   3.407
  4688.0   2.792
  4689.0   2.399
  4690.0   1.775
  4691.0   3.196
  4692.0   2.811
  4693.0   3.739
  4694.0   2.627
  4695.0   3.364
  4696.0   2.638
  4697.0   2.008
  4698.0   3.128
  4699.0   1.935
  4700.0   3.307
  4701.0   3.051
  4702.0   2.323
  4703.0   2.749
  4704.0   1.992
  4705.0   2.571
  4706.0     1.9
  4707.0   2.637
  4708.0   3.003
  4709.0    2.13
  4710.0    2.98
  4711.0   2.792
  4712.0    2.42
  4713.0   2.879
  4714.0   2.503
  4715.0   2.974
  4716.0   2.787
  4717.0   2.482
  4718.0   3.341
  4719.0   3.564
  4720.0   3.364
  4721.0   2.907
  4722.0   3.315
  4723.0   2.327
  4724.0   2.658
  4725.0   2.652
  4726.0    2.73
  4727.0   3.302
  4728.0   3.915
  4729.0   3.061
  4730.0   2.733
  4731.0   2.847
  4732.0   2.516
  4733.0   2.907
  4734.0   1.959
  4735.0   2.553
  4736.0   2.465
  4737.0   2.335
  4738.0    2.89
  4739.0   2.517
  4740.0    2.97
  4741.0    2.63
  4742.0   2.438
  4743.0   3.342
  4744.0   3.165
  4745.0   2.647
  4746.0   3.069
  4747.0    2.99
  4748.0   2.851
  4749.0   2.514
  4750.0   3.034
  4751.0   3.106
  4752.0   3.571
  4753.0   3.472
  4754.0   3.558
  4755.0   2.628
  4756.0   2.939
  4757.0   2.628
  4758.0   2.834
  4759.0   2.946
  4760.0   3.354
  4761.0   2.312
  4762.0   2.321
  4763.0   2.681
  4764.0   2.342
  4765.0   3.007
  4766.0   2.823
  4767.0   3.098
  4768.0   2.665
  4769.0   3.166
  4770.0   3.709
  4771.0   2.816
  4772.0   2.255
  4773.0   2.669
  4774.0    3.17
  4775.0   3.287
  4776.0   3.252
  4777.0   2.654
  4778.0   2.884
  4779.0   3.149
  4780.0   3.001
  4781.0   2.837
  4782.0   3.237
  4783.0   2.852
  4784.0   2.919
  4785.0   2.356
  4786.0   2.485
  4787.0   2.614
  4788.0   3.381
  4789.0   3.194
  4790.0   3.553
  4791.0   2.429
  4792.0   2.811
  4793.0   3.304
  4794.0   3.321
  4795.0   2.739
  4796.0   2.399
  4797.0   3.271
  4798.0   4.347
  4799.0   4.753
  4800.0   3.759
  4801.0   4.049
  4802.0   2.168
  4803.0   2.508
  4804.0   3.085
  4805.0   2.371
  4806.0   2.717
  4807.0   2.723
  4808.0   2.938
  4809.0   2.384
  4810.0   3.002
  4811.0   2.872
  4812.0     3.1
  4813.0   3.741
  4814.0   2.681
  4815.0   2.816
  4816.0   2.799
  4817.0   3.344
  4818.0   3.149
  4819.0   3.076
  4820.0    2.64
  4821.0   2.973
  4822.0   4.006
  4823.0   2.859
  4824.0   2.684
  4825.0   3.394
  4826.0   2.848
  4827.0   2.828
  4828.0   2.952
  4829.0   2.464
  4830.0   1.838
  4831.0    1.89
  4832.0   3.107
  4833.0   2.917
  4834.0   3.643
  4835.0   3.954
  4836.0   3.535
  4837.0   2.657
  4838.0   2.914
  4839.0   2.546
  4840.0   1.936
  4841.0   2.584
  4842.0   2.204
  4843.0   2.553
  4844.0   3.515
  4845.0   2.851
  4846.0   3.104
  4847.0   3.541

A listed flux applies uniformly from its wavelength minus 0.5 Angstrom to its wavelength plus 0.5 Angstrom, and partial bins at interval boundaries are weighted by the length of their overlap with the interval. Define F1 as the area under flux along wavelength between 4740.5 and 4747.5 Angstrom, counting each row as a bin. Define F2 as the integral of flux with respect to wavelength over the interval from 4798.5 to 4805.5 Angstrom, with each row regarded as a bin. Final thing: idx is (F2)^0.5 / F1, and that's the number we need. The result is 0.235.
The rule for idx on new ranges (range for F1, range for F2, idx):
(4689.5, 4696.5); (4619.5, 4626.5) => 0.235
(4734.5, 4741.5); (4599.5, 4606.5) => 0.266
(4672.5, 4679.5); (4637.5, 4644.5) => 0.245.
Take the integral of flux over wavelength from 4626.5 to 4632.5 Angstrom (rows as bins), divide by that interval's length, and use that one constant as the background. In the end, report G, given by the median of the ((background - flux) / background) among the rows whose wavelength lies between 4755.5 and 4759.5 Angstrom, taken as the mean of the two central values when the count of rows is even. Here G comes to -0.58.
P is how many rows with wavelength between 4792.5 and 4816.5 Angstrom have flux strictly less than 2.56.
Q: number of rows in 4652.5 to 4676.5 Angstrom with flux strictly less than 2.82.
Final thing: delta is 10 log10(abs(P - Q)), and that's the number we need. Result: 11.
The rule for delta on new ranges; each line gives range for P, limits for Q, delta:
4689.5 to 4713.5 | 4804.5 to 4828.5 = 0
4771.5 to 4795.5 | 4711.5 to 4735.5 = 9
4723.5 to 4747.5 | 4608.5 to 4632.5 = 5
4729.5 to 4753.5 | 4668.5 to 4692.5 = 10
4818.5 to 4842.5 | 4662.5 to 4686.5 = 11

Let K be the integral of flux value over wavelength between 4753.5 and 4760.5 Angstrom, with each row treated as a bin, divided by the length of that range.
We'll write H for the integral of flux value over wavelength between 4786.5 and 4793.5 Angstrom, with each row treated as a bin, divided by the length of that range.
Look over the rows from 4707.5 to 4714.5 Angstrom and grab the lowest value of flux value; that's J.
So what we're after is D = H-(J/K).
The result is 2.33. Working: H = 3.04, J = 2.13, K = 3.0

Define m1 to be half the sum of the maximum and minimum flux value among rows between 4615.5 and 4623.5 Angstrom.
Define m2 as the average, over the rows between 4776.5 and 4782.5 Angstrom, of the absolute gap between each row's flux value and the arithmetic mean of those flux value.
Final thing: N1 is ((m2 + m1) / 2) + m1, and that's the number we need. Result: 3.96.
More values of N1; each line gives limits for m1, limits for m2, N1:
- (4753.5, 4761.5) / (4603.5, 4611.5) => 5.59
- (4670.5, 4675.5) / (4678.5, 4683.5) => 3.65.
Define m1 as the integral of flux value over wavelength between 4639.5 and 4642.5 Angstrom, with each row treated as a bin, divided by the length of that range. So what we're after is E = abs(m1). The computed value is 2.49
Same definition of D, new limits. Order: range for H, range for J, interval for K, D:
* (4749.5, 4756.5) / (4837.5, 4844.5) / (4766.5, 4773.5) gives 2.52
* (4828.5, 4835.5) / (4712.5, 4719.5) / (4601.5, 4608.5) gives 1.52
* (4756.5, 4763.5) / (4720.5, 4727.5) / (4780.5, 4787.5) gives 1.88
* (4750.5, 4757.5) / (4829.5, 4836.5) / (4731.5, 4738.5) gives 2.40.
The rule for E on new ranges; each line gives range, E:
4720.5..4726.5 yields 2.76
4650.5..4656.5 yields 2.76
